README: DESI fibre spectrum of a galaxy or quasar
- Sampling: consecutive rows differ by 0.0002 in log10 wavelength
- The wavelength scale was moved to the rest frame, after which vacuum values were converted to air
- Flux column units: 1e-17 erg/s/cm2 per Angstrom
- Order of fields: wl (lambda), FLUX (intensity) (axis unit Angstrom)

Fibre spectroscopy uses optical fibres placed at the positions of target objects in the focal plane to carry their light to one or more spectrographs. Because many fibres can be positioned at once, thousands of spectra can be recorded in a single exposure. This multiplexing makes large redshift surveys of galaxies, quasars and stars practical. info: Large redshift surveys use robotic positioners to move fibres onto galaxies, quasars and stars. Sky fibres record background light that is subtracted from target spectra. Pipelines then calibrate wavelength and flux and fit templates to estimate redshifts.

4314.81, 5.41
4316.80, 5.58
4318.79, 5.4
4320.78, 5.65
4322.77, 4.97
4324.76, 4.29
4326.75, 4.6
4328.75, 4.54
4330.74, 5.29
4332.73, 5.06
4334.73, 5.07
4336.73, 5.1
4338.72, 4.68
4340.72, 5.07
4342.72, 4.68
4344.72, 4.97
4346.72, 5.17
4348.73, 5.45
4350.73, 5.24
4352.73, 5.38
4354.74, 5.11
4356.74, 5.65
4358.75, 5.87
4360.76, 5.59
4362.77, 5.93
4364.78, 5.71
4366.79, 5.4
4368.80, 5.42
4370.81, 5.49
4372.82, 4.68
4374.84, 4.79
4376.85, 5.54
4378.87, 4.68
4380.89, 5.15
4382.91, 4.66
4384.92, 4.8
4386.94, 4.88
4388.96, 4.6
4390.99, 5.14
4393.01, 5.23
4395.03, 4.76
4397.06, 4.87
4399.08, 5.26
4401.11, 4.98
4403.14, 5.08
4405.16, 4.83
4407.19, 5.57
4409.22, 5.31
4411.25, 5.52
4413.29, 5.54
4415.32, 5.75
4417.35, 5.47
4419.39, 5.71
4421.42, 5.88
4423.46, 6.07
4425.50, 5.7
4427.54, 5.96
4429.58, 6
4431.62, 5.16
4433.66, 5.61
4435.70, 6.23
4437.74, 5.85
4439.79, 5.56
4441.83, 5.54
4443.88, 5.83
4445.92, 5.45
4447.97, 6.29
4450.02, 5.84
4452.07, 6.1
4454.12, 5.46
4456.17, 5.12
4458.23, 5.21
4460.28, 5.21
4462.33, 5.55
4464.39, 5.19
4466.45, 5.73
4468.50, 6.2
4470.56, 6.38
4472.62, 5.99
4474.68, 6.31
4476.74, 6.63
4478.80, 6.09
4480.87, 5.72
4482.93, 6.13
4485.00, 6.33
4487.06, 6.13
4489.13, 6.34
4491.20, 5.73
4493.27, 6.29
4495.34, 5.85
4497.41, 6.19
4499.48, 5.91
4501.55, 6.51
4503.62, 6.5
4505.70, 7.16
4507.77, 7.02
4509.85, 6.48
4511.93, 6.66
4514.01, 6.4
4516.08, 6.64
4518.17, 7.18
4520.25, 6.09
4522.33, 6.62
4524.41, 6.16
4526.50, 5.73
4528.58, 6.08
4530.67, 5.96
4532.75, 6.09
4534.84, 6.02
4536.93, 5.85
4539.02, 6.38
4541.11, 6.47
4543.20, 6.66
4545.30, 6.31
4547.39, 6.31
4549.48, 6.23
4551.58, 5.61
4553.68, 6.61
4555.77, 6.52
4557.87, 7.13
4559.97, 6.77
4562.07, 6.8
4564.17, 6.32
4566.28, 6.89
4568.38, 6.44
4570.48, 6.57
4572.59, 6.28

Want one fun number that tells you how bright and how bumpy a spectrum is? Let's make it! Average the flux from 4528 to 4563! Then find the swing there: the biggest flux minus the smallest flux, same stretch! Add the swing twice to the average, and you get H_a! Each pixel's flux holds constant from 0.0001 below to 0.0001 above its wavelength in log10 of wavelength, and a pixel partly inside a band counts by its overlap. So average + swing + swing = 9.4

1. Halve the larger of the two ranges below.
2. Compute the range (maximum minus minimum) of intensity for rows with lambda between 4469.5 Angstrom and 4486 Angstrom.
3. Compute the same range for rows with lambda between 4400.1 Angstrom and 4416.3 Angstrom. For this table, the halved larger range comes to 0.46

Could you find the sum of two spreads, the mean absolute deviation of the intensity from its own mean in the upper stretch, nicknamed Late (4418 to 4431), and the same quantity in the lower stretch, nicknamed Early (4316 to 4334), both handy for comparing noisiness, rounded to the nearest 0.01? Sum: 0.52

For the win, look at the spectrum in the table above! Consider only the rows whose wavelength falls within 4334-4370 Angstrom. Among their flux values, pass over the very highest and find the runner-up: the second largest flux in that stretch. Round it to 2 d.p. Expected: 5.87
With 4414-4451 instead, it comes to 6.23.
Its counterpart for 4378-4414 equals 5.54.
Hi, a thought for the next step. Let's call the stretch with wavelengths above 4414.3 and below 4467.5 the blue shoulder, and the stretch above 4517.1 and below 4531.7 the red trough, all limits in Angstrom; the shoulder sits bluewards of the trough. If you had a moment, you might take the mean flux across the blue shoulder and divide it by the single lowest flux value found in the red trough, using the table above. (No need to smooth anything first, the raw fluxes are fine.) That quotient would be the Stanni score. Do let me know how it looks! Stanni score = 0.99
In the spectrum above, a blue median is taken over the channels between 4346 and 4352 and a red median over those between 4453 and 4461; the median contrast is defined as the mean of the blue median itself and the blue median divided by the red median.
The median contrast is 3.12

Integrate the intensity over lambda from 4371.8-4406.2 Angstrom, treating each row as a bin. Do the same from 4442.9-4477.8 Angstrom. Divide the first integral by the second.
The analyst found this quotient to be 0.84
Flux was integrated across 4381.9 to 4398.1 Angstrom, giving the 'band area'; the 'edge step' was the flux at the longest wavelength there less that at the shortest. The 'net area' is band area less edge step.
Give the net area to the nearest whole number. 79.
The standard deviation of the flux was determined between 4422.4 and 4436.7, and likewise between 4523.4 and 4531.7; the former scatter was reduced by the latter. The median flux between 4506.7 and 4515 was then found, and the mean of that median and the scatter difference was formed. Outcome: 3.37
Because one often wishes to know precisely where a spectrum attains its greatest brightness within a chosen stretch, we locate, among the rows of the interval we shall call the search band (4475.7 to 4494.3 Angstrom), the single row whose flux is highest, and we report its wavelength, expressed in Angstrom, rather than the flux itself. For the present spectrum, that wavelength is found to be 4476.74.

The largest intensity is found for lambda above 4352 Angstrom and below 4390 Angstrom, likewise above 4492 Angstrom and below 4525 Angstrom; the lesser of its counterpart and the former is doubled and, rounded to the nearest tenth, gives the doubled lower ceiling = 11.9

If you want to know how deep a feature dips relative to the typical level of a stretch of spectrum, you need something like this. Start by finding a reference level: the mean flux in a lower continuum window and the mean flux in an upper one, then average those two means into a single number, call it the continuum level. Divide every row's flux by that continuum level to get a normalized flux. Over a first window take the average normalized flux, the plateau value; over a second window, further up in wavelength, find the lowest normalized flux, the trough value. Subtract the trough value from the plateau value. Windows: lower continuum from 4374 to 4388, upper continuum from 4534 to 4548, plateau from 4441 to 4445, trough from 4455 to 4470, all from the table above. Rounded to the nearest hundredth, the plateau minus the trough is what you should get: 0.10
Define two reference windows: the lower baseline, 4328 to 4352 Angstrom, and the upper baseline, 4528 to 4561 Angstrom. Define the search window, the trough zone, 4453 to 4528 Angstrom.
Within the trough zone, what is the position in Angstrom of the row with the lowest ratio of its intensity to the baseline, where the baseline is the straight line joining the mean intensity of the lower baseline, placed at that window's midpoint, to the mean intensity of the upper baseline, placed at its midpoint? 4456.17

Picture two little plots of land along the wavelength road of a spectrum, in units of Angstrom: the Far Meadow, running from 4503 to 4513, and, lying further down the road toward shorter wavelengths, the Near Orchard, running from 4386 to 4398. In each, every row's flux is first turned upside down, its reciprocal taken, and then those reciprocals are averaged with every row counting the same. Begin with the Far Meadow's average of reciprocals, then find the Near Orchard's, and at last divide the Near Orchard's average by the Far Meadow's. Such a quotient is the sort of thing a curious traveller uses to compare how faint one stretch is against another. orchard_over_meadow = 1.38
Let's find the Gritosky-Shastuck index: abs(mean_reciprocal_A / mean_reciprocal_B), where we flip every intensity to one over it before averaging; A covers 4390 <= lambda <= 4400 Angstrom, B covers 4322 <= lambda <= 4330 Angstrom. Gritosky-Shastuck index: 0.91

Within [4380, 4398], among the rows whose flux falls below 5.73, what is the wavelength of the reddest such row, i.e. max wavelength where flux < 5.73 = 4397.06 Angstrom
